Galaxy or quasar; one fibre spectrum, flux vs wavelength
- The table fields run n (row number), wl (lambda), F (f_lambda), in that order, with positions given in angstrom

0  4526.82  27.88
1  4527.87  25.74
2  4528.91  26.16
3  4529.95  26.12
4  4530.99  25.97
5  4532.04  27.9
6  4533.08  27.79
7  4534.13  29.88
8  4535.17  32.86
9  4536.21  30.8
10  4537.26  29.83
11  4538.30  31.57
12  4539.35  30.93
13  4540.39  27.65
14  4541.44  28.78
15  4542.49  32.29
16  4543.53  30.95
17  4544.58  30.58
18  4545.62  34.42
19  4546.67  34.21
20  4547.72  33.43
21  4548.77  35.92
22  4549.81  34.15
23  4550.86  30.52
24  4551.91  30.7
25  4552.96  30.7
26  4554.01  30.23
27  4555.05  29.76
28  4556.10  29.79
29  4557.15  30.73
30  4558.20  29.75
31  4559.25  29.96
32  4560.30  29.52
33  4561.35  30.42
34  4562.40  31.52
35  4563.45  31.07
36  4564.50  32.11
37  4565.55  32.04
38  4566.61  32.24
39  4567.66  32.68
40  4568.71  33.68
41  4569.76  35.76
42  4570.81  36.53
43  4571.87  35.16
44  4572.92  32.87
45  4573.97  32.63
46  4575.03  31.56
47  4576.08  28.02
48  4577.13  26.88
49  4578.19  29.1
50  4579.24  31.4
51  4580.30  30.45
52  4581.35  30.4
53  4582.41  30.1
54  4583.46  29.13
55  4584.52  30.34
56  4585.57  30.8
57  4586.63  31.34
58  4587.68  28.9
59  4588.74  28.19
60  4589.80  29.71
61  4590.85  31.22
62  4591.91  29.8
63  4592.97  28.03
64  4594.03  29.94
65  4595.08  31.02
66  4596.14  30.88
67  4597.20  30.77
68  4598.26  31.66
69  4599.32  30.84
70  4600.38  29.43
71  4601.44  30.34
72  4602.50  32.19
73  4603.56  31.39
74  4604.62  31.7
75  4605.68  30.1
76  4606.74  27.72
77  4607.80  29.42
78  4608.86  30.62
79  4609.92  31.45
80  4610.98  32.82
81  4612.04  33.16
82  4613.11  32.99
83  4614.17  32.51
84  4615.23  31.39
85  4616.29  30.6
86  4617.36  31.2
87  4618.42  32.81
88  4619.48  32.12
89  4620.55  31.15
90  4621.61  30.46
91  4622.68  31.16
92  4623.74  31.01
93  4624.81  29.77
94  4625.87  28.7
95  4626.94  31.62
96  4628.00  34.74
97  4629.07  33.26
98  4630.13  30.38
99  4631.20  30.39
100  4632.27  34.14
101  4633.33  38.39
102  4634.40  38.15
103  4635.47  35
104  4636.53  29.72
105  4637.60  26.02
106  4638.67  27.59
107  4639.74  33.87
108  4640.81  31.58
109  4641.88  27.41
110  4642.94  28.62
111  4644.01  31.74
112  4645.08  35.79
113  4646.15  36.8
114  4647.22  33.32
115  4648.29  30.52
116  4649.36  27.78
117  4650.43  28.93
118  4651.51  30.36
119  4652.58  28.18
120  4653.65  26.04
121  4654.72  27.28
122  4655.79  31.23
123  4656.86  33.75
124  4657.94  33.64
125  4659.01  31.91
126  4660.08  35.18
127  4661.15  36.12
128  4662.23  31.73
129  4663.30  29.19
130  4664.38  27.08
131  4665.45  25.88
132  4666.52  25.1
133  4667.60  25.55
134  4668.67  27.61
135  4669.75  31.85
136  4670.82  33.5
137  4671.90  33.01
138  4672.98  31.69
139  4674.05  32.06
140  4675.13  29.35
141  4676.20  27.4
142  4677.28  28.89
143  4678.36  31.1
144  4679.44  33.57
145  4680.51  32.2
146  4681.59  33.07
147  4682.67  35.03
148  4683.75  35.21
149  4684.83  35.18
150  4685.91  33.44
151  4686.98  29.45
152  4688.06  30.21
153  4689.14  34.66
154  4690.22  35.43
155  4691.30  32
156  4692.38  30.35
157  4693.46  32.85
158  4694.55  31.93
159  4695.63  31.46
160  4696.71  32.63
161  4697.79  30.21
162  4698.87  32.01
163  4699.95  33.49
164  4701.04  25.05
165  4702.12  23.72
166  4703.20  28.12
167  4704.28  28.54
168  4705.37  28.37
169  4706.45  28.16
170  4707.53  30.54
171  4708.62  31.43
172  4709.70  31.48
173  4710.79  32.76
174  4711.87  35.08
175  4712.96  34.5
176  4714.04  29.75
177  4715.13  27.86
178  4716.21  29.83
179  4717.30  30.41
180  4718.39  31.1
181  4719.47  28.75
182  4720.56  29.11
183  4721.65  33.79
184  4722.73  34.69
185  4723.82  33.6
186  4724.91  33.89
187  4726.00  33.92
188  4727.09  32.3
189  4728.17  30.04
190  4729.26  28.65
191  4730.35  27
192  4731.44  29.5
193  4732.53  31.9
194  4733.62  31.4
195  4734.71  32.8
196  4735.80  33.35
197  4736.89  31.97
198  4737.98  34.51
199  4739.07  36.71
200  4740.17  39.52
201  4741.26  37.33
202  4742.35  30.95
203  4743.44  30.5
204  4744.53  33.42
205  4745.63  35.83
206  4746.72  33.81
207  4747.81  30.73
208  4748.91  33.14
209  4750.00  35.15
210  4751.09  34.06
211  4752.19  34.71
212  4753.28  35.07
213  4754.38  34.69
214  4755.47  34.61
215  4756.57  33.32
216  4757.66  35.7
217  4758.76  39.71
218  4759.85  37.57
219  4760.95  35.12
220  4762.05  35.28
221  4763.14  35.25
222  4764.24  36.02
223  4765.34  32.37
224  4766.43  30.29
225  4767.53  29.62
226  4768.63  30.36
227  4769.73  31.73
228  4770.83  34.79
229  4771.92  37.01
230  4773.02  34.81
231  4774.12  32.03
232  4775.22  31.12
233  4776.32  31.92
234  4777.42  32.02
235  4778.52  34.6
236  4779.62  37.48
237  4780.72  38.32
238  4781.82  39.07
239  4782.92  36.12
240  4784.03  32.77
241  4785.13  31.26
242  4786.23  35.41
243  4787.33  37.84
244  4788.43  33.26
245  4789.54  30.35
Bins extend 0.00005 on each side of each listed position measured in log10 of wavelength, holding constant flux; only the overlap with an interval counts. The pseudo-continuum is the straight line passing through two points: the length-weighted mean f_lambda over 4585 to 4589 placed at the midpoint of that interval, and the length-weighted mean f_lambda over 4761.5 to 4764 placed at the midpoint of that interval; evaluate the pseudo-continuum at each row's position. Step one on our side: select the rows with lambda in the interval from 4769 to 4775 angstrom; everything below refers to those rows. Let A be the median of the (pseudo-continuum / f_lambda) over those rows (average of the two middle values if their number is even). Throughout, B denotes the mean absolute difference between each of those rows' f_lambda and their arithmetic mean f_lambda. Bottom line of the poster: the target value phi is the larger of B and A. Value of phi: 1.76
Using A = 1.03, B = 1.76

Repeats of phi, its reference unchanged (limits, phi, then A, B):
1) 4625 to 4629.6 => 1.92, 0.96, 1.92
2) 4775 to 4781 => 2.56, 1.08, 2.56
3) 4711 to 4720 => 1.99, 1.13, 1.99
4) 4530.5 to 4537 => 1.98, 0.98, 1.98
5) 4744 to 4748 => 1.37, 1.04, 1.37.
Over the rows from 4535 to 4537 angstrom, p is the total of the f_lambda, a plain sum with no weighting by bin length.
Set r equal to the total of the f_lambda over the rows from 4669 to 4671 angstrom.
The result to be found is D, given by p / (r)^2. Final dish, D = 0.0149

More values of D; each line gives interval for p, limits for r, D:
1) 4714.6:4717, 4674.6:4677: 0.0179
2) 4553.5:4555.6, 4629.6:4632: 0.0162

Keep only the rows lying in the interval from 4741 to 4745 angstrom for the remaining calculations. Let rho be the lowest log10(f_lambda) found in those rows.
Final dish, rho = 1.48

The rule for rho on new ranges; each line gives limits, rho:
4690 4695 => 1.48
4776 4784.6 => 1.50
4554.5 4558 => 1.47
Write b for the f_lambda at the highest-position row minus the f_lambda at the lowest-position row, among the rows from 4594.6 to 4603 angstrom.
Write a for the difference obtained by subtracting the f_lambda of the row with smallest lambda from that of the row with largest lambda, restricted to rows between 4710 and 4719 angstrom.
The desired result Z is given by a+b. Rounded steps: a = -1.7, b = 1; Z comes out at -0.5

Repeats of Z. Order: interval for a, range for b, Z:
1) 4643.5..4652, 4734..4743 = -3.2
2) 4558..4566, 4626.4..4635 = 8.8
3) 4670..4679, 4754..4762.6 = -1.8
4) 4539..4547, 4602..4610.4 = 2.5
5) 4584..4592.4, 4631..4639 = -3.3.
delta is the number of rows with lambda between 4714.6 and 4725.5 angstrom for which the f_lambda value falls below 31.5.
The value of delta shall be 6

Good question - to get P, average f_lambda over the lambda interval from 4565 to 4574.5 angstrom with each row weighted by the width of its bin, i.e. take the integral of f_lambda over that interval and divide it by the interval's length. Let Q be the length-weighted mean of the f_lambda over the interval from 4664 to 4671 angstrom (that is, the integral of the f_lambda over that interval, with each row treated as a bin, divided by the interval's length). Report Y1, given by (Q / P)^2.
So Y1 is 0.68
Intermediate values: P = 33.7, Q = 27.9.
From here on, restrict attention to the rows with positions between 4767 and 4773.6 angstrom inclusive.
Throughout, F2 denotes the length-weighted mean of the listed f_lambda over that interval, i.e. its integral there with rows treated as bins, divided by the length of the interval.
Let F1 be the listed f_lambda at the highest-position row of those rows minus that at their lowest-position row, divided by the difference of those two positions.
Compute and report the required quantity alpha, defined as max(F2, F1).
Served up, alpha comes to 33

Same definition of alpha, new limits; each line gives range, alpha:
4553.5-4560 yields 30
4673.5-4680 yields 30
